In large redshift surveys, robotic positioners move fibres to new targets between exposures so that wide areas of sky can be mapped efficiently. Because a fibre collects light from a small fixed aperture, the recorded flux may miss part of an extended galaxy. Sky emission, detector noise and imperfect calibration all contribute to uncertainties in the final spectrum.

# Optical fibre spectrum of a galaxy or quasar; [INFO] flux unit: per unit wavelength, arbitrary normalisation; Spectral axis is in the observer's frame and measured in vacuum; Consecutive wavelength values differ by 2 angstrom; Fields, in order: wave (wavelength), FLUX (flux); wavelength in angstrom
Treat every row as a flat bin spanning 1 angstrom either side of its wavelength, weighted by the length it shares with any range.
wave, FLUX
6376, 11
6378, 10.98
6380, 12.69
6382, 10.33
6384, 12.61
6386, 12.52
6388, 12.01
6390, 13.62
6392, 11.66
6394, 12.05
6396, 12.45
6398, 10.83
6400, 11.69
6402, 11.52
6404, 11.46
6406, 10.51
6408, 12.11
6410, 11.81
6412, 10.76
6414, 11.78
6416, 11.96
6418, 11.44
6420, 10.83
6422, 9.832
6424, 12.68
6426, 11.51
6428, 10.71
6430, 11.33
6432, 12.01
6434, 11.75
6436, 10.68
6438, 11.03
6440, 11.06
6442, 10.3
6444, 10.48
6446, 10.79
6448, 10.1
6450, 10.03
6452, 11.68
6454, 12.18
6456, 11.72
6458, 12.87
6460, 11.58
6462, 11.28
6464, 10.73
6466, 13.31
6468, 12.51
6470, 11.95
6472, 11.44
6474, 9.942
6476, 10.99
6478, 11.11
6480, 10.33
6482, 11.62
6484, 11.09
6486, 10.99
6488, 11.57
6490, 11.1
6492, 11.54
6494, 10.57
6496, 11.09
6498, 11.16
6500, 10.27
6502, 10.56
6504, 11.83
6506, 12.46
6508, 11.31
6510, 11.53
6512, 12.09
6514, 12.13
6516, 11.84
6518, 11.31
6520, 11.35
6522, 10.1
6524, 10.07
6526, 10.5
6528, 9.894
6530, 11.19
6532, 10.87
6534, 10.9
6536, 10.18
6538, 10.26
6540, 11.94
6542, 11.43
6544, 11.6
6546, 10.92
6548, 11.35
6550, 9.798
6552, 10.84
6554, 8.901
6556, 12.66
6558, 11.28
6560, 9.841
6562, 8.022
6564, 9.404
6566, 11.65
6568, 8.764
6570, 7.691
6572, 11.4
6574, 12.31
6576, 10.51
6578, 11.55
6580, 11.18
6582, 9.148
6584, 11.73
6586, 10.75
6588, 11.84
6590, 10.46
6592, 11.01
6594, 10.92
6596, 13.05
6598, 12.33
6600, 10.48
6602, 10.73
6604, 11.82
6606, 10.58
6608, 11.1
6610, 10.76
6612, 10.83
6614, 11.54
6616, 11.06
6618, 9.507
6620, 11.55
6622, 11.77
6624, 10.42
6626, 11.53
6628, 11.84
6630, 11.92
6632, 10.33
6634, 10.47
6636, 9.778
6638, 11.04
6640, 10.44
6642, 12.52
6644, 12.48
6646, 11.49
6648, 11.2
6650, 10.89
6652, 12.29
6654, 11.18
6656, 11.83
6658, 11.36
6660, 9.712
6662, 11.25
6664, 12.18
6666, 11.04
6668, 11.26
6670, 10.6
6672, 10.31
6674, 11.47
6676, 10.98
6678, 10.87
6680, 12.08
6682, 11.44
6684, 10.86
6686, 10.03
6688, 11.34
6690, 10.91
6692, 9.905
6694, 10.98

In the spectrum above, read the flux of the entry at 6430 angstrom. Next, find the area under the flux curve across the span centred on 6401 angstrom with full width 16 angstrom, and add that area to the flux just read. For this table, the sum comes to 197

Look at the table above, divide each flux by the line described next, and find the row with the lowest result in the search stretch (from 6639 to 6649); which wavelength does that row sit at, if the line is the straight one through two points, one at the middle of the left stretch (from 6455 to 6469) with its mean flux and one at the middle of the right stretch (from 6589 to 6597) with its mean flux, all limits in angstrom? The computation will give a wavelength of 6640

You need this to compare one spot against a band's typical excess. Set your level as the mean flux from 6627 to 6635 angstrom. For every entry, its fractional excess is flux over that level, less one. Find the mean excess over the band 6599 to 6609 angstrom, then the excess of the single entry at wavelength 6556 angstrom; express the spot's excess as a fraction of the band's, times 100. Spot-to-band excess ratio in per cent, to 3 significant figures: -768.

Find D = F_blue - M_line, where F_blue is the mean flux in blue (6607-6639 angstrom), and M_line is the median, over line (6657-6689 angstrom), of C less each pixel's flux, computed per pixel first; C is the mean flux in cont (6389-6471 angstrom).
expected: 10.63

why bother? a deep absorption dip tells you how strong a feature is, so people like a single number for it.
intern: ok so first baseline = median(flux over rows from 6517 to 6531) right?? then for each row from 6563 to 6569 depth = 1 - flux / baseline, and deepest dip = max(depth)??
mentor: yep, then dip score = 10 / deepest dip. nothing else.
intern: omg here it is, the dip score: 60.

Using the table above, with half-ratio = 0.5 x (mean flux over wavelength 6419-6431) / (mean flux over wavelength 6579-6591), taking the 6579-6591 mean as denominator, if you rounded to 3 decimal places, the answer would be 0.514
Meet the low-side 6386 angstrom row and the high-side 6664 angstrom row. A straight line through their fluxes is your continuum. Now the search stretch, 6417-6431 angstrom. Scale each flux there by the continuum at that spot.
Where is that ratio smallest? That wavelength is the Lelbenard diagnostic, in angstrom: 6422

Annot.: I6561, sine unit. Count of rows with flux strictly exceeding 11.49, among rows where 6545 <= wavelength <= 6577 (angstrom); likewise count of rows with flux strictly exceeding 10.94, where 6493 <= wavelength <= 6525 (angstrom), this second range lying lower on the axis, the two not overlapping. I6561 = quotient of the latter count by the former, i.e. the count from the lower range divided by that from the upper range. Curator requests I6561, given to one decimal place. 3.7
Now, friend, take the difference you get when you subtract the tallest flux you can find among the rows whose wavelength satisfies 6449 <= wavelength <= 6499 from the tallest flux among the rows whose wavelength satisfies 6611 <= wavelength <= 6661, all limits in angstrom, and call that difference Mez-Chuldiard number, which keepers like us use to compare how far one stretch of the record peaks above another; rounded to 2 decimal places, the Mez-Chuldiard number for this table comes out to -0.79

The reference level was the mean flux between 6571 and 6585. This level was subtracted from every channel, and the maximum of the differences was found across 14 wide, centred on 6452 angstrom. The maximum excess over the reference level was 1.8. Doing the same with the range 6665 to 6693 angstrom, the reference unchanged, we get 1.0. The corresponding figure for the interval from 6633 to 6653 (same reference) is 1.4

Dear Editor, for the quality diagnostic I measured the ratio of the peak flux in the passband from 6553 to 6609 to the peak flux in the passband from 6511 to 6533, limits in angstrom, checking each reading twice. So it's 1.08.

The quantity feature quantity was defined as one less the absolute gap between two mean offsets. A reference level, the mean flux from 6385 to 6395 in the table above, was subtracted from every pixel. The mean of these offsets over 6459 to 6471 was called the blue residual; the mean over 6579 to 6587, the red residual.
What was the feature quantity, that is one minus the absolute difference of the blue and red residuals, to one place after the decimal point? -0.2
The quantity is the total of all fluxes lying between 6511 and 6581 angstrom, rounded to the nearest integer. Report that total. 376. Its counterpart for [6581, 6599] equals 101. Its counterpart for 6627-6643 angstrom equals 88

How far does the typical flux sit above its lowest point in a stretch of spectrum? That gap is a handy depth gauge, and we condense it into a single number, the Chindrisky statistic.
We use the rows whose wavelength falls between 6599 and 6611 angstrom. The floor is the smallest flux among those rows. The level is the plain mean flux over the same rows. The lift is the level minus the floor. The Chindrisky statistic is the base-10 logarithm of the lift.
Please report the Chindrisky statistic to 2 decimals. -0.36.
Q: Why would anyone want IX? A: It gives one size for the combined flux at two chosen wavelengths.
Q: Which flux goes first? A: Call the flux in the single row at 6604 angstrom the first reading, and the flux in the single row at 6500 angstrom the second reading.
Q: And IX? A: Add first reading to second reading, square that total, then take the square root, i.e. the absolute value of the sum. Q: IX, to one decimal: 22.1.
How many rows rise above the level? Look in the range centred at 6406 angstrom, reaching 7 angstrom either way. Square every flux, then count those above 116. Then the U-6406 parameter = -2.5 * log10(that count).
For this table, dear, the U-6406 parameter -1.75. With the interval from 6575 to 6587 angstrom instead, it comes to -1.19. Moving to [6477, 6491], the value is -1.95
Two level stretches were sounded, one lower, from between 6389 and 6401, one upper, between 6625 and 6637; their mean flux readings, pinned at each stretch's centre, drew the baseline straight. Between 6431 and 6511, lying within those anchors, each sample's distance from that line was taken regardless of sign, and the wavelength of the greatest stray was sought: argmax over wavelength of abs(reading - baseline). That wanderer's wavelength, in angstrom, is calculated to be 6450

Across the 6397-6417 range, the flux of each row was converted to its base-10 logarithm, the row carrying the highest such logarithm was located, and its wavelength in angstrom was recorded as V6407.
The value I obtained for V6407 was 6408 angstrom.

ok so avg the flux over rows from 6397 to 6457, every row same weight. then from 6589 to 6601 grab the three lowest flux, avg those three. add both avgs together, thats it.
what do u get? 21.8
